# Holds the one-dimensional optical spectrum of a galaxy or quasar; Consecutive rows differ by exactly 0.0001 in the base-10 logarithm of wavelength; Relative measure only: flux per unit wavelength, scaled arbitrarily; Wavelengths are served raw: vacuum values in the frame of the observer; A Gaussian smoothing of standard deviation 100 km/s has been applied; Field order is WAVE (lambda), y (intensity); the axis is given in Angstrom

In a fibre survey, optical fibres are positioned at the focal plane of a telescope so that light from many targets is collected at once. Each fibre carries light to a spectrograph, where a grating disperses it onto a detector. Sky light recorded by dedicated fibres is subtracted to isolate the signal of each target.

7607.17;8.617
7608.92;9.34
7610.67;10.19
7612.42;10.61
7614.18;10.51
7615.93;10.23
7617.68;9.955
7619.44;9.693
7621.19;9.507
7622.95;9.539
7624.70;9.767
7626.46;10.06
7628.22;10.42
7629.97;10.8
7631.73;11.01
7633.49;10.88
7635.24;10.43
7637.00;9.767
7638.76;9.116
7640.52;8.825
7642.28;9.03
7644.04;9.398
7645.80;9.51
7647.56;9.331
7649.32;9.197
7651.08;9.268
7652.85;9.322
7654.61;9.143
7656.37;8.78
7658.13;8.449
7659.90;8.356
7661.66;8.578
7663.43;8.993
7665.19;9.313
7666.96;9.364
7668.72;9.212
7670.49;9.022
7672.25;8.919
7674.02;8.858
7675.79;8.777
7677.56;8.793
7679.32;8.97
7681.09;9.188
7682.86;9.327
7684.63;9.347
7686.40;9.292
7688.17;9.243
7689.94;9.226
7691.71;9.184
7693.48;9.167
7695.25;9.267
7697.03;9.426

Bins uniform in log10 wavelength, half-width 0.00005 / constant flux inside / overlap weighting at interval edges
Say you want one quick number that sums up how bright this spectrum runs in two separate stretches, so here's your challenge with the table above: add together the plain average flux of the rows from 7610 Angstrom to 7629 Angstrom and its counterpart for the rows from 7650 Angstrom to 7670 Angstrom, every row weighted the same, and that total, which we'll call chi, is 19.0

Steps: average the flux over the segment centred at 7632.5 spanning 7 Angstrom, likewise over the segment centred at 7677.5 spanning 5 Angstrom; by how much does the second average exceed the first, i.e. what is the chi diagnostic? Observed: -1.9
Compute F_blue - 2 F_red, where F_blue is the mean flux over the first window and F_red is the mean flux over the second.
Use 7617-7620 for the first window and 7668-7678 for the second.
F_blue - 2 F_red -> -8.0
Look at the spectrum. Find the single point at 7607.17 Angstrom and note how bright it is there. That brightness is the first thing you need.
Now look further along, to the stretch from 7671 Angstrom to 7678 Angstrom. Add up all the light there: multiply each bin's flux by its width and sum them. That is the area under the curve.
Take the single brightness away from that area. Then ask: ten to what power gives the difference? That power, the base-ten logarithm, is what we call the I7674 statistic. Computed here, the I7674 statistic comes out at 1.73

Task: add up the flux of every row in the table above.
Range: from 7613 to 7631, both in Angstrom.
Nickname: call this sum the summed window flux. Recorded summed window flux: 100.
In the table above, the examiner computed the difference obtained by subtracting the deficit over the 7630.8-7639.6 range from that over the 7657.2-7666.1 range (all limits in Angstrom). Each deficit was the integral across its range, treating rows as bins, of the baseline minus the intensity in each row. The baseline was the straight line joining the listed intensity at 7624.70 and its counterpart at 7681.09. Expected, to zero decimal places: 11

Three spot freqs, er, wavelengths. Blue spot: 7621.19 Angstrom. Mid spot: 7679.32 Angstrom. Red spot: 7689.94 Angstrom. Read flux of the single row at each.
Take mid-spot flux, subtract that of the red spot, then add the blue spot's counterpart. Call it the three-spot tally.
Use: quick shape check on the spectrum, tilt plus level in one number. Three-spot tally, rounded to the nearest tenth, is 9.3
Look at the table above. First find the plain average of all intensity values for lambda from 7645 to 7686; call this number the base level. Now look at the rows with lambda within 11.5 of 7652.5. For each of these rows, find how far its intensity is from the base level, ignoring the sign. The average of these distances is 0.30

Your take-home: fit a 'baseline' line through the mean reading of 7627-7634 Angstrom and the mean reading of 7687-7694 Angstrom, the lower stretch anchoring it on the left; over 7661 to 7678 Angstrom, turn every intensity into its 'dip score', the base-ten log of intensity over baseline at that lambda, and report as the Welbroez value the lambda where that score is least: 7661.66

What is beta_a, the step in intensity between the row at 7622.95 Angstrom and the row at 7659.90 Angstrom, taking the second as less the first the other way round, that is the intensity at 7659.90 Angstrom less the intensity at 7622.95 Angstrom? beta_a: -1.2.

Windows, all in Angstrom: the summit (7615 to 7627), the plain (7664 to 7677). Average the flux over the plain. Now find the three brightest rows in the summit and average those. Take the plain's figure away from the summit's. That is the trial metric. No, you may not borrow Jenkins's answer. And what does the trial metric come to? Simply 1.0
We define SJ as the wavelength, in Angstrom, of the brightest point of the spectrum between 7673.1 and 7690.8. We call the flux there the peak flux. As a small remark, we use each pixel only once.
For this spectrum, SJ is 7684.63 Angstrom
